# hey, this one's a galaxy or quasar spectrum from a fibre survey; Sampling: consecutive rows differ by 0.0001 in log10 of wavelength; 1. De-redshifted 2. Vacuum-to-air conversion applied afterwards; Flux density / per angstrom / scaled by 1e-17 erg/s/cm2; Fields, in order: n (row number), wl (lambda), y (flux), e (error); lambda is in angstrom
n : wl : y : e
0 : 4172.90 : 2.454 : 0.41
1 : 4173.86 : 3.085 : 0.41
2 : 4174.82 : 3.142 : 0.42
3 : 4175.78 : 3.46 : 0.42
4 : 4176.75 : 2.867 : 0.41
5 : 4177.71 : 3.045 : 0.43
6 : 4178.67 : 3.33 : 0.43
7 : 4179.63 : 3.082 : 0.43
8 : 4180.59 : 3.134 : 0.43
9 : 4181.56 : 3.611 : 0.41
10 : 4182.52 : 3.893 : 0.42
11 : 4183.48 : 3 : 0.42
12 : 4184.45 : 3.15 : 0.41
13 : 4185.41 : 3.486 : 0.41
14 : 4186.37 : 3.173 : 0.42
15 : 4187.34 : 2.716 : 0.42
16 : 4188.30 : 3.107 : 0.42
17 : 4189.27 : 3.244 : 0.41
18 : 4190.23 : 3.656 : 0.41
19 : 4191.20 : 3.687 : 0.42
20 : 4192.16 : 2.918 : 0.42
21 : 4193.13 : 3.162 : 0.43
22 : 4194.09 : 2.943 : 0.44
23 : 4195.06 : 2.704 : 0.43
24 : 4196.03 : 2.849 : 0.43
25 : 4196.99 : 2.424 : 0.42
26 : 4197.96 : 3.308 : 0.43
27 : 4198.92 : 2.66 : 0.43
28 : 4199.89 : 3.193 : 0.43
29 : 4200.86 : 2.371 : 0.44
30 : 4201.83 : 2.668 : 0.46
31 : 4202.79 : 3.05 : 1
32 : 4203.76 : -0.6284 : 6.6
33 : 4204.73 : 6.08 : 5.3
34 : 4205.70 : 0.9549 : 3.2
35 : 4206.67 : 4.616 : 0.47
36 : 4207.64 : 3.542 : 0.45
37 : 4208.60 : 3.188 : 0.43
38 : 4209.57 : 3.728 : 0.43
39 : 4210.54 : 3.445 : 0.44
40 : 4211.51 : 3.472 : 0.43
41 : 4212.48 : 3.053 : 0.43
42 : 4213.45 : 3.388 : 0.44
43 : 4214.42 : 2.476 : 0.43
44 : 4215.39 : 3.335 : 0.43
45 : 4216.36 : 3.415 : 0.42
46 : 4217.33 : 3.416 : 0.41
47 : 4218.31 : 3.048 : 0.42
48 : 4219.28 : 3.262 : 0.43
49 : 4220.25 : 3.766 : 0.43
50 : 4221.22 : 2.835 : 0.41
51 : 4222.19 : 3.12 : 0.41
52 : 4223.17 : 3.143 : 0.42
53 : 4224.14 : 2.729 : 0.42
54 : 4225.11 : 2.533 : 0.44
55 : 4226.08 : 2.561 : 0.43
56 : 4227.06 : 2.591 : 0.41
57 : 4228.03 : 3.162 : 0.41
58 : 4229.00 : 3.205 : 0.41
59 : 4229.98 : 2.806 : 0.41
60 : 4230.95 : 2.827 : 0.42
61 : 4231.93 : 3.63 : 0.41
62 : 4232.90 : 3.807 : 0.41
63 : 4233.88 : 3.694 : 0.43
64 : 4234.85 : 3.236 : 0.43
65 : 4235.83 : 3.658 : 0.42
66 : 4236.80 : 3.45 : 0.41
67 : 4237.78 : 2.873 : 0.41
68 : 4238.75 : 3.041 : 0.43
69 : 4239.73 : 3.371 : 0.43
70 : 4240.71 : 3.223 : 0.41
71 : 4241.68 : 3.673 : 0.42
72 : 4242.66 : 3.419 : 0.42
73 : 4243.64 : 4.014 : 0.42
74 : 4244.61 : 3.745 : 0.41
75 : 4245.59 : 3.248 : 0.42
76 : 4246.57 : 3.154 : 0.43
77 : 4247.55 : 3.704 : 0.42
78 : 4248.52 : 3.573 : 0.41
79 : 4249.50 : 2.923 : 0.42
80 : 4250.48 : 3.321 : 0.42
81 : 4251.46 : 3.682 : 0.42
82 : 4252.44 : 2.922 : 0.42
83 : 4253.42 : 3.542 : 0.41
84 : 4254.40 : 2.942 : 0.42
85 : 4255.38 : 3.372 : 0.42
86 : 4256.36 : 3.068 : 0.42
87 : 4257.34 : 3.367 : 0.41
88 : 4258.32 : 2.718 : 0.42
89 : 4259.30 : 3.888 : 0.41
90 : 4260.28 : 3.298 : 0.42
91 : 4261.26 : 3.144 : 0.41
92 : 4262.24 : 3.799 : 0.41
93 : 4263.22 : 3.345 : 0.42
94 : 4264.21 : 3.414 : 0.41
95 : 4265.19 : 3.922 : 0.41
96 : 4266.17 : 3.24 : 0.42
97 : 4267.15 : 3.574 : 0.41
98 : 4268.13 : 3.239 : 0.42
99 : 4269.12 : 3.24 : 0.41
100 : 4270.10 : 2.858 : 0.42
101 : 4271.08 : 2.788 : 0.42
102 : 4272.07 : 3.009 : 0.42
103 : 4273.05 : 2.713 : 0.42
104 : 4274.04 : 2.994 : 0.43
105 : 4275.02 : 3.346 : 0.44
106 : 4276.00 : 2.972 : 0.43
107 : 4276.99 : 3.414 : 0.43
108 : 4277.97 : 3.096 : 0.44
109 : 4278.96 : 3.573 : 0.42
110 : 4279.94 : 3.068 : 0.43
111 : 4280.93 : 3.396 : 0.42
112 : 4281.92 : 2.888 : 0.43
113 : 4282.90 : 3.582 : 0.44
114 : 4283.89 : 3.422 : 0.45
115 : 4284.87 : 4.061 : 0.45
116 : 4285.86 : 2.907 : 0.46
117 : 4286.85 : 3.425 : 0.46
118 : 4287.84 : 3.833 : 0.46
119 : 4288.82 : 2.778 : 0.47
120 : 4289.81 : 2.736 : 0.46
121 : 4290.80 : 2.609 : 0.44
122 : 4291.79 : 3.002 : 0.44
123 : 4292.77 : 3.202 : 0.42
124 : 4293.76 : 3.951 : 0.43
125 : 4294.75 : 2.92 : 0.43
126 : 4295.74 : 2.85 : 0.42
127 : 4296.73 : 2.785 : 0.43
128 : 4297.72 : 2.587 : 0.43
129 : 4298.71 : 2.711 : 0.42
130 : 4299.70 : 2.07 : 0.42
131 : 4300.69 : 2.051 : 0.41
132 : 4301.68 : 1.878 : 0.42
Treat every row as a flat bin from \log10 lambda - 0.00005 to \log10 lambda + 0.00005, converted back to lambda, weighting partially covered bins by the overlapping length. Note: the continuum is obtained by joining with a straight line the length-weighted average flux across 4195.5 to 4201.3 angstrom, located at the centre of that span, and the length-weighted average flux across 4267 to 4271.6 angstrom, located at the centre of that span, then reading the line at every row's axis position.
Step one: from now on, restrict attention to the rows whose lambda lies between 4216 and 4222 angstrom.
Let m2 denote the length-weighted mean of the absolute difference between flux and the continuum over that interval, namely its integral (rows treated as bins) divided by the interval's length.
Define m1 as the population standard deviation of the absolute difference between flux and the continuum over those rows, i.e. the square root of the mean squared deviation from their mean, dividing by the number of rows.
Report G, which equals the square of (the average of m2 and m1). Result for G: 0.114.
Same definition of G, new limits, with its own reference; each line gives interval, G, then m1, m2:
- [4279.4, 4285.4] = 0.095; 0.26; 0.36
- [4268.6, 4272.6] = 0.021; 0.09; 0.21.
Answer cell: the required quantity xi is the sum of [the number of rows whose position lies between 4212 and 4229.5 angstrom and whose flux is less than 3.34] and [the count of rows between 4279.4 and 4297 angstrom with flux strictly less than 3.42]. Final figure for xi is 26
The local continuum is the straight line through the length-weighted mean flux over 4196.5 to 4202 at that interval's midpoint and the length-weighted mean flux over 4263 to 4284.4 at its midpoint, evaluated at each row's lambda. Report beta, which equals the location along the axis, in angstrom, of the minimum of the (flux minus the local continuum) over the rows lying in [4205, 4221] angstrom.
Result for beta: 4205.70 angstrom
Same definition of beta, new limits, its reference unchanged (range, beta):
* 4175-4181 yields 4176.75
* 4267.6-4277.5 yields 4273.05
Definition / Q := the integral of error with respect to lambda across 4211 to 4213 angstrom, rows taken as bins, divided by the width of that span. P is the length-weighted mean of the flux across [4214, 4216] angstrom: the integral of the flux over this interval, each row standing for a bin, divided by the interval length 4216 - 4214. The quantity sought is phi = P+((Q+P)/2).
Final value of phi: 4.6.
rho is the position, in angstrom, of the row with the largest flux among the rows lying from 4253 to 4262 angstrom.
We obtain 4259.30 angstrom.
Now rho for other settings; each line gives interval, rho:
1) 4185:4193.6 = 4191.20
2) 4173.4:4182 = 4181.56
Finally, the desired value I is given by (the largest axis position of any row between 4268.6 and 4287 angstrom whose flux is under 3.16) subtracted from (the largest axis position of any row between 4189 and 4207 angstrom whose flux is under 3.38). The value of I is -80.2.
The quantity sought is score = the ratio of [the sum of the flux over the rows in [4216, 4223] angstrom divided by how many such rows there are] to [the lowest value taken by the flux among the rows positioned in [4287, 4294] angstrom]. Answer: 1.25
